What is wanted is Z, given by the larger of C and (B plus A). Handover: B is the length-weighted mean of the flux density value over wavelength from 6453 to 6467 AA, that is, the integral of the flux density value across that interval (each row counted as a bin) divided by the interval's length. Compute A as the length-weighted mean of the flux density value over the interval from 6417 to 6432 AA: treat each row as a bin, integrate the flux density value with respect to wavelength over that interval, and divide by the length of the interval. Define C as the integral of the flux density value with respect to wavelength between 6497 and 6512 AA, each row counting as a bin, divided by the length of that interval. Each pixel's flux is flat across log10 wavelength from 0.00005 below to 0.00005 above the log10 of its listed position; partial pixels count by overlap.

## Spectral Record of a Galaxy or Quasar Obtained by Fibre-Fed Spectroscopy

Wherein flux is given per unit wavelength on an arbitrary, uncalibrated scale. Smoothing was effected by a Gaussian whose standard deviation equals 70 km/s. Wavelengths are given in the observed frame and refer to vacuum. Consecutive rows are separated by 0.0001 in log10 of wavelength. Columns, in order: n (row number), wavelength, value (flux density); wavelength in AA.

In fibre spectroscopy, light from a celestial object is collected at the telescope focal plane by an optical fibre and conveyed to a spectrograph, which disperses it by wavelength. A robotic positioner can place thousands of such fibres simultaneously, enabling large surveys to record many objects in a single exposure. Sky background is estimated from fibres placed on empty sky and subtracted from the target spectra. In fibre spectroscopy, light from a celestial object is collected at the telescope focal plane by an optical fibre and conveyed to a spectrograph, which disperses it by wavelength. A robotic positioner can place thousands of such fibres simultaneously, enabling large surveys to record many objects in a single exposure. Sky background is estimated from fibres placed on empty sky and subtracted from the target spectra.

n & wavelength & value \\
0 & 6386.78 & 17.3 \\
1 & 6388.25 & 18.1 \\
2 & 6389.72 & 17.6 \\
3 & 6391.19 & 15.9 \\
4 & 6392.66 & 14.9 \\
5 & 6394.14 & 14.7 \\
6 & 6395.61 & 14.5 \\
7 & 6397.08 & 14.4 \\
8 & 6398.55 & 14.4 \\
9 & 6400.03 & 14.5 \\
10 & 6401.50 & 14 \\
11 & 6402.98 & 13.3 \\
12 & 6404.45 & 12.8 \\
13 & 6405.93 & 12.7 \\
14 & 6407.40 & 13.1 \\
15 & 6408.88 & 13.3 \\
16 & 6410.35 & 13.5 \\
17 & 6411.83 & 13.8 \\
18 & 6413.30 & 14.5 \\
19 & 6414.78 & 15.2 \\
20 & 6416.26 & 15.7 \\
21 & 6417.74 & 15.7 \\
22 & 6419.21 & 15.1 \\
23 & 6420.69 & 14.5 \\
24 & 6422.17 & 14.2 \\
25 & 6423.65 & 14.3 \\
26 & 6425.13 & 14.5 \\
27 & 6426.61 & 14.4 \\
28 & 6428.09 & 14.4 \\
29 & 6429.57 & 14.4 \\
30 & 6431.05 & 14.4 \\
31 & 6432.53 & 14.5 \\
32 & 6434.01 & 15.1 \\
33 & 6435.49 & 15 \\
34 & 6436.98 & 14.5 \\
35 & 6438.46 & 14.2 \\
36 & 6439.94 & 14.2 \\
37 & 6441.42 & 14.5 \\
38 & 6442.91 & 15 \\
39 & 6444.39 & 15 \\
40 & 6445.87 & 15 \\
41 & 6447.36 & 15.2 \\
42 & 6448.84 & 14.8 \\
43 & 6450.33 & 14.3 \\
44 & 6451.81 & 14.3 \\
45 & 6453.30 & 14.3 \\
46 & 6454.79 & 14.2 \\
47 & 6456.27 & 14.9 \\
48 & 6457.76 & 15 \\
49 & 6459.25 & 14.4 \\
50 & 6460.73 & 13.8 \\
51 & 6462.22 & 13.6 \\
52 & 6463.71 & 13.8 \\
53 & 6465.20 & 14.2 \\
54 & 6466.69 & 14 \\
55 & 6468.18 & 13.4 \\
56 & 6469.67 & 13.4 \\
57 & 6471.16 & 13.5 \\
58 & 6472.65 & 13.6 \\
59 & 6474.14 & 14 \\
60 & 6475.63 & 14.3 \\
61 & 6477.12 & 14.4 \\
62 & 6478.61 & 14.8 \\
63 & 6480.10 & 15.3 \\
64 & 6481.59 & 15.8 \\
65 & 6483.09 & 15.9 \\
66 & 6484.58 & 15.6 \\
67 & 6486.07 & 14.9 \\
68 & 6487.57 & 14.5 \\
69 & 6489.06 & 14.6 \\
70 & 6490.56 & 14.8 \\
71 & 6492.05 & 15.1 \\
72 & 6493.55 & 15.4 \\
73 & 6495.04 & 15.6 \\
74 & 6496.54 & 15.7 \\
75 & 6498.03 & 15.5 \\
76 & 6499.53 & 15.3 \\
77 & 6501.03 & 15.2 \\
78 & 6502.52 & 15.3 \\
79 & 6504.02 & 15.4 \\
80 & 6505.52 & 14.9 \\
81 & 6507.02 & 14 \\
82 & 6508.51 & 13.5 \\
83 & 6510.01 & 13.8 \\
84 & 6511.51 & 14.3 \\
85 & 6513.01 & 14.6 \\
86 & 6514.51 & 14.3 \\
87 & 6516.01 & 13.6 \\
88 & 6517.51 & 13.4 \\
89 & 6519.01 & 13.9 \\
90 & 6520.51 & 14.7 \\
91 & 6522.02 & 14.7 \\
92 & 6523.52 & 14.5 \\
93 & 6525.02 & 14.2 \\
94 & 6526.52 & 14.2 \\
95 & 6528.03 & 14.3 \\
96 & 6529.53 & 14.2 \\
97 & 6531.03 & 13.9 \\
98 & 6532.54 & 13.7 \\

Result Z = 28.8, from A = 14.6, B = 14.22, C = 14.8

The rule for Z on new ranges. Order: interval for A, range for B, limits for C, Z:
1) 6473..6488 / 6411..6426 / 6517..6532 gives 29.7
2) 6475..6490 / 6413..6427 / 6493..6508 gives 29.8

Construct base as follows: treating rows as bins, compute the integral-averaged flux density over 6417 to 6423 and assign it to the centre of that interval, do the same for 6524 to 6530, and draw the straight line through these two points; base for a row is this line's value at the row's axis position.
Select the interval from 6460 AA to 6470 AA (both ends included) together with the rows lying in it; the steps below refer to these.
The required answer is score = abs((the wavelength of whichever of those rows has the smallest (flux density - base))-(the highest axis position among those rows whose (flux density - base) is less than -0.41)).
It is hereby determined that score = 1.5 AA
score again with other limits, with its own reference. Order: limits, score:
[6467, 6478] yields 6.0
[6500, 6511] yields 1.5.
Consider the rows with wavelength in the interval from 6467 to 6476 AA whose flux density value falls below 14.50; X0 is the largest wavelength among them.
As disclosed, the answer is 6475.63 AA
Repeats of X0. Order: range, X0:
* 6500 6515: 6514.51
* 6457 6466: 6465.20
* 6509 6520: 6519.01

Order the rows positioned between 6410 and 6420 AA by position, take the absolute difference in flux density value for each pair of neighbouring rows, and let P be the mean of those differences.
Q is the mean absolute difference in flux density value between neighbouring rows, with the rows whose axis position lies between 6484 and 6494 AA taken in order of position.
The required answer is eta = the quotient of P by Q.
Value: 1.4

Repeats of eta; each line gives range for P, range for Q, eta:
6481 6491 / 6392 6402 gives 1.6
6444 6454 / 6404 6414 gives 0.6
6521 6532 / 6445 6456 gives 0.8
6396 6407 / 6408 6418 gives 0.8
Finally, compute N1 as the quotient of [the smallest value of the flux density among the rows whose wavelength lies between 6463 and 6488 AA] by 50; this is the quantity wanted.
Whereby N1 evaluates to 0.268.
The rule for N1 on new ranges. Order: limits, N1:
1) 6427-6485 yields 0.268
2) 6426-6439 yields 0.284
